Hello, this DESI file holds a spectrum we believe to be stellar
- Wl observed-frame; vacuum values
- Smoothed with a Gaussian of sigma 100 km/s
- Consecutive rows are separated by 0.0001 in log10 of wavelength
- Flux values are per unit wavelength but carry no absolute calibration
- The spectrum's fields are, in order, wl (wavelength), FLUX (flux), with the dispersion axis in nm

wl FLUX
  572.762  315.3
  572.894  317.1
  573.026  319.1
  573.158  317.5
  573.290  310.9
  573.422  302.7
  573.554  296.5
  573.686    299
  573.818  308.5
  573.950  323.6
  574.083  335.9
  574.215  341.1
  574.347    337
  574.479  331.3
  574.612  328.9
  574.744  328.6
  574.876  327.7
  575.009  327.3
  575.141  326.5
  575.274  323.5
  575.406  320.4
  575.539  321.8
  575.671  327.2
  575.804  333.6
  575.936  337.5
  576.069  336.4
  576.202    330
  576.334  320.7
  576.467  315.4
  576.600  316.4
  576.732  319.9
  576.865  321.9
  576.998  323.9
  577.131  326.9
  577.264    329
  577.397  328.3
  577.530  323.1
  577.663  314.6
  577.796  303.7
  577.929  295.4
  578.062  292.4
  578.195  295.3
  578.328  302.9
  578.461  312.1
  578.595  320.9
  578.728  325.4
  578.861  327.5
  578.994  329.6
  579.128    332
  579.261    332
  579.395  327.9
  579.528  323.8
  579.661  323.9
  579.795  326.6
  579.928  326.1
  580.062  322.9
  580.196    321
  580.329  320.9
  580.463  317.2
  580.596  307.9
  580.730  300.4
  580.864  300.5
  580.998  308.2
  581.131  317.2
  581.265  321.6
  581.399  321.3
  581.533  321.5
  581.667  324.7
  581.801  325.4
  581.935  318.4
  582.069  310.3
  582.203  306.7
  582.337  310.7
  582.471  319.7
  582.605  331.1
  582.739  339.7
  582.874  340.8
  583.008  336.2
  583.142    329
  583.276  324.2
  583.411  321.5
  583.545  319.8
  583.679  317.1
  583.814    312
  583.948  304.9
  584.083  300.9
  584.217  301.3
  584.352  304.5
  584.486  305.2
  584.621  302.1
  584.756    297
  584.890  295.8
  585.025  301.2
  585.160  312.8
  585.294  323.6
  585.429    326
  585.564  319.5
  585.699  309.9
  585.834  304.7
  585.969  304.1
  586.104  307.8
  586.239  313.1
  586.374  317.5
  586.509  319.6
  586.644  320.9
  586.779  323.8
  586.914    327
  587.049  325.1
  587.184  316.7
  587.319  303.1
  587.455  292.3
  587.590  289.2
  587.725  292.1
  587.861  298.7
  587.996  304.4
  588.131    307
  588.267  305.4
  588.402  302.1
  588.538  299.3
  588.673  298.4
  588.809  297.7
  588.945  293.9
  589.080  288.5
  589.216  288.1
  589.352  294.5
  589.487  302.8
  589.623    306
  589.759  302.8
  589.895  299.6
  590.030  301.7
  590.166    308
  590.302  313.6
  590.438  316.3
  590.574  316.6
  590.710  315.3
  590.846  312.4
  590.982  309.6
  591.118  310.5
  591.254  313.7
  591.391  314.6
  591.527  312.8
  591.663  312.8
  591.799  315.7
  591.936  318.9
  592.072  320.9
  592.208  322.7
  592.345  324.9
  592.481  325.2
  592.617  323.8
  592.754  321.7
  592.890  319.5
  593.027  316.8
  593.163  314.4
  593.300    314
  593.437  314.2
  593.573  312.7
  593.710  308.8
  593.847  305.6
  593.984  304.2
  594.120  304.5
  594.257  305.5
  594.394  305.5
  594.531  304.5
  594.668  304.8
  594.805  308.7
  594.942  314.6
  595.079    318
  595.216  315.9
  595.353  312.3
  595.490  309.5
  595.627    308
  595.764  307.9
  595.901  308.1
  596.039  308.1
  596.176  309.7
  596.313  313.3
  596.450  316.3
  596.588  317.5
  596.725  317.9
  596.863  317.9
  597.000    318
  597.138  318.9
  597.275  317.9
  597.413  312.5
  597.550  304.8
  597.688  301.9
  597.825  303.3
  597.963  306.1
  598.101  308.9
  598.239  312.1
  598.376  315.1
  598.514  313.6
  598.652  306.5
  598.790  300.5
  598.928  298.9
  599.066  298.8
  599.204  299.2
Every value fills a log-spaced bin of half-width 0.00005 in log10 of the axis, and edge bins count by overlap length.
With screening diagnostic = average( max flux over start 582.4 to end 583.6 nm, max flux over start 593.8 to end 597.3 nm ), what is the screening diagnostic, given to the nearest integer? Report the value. 330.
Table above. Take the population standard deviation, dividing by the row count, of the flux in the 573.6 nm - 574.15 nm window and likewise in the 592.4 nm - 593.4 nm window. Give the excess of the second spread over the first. -10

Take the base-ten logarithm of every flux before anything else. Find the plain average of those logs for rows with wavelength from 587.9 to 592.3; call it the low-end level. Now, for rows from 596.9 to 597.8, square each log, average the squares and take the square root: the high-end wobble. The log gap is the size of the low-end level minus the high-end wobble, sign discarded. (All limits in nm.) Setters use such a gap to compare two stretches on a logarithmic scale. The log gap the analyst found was 0.007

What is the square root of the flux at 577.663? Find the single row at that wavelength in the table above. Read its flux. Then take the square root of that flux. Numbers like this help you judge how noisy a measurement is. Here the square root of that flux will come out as 17.7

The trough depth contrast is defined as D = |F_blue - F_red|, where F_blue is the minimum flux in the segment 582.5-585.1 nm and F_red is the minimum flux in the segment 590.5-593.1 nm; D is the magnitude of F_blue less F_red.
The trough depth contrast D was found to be 13.8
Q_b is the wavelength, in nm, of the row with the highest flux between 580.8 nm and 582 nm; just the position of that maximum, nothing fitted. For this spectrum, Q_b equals 581.801 nm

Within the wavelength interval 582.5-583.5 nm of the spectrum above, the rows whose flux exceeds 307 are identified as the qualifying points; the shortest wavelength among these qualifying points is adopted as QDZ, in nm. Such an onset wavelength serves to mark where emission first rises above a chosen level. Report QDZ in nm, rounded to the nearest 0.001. 582.605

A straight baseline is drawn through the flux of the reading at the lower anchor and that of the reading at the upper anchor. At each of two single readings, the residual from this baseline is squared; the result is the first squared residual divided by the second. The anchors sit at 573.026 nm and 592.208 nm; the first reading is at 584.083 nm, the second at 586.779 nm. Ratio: 92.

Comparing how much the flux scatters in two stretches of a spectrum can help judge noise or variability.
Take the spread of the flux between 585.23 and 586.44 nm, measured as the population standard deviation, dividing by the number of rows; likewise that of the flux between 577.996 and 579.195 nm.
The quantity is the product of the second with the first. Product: 109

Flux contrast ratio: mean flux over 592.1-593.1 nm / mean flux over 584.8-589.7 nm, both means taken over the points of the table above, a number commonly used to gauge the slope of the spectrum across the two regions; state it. 1.05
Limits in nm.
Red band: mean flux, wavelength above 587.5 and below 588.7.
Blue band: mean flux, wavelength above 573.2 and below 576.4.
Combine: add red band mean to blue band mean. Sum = 624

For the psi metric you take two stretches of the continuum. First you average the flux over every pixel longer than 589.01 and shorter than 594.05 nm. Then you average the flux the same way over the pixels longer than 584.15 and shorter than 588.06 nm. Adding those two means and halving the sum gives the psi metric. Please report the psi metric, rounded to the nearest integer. 310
